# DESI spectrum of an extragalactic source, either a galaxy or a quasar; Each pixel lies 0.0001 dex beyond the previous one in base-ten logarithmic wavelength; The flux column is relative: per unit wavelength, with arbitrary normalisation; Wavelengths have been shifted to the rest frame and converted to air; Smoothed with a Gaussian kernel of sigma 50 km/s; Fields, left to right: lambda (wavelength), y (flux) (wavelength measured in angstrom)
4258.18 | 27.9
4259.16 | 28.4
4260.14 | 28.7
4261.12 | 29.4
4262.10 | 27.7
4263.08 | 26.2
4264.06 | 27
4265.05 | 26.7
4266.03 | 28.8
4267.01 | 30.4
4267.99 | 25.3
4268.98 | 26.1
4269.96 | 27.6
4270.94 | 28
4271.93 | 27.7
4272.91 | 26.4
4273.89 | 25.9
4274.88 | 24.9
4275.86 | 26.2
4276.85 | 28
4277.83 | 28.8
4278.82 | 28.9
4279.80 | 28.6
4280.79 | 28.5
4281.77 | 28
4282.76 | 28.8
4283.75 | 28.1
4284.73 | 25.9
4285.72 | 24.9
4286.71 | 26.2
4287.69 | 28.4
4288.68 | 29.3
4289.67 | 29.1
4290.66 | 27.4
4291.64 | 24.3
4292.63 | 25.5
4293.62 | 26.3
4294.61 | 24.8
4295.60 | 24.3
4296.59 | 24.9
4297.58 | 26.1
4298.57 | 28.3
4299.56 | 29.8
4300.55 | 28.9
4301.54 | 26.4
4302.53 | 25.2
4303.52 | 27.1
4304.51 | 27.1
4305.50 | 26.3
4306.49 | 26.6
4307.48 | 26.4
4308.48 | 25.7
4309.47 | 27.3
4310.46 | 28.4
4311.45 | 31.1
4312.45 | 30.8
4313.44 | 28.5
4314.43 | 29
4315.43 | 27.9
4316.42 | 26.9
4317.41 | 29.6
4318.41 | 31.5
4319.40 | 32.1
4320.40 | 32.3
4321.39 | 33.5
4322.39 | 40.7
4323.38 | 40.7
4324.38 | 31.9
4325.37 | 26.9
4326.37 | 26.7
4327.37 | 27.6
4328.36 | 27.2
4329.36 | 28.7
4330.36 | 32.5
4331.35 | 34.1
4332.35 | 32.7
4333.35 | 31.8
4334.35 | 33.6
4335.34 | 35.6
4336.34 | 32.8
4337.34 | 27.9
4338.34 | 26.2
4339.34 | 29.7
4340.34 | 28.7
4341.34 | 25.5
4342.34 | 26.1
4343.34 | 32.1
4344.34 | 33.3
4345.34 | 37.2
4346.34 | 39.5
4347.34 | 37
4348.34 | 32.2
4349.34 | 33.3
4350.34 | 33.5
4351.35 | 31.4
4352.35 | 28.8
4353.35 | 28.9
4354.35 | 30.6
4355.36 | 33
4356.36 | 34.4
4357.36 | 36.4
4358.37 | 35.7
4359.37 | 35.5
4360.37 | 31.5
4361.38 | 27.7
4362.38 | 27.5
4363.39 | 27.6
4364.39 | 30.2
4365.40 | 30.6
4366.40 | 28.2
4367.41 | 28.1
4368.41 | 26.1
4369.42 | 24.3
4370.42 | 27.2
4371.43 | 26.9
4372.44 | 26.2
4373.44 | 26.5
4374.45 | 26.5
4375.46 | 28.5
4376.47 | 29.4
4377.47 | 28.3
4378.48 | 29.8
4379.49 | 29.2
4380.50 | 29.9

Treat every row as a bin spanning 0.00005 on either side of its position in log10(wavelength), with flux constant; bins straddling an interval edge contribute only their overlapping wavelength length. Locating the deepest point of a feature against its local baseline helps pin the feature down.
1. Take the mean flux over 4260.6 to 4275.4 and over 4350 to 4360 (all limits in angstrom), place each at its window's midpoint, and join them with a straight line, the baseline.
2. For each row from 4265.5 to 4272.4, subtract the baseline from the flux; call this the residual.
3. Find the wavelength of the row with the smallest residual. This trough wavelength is 4267.99 angstrom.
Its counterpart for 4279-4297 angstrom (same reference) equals 4295.60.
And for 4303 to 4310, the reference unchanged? 4308.48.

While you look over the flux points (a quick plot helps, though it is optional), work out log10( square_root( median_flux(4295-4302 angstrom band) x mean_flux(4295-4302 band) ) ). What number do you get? 1.43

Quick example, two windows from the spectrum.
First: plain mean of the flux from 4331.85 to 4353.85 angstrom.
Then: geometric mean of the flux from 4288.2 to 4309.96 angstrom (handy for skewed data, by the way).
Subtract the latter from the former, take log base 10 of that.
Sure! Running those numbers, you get 0.71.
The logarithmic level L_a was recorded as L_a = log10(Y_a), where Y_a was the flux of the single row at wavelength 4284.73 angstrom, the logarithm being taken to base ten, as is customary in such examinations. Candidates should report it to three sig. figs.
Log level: 1.41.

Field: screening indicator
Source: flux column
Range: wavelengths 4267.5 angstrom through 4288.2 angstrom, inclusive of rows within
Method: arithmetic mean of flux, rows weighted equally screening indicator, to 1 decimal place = 27.2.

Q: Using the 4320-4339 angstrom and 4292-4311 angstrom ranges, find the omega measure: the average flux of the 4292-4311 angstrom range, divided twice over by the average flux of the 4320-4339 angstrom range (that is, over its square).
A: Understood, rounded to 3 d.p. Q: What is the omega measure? 0.026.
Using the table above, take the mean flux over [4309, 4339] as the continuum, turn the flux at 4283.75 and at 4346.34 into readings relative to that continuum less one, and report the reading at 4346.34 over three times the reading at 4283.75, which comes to -1.0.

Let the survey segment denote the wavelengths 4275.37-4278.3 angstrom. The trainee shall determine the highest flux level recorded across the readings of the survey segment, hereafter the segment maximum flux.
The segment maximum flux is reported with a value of 28.8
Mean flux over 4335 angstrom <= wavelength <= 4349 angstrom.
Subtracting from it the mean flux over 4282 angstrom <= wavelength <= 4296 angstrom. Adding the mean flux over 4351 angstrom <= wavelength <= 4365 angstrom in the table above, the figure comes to 36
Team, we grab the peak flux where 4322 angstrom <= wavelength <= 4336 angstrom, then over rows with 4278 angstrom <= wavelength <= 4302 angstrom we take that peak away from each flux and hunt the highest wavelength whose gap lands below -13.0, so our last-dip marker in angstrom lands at 4301.54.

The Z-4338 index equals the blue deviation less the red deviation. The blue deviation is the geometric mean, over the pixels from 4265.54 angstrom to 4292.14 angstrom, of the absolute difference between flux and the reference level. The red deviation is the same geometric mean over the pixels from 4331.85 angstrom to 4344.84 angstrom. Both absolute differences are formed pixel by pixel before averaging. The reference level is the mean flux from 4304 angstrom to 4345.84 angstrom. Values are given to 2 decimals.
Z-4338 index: -0.19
